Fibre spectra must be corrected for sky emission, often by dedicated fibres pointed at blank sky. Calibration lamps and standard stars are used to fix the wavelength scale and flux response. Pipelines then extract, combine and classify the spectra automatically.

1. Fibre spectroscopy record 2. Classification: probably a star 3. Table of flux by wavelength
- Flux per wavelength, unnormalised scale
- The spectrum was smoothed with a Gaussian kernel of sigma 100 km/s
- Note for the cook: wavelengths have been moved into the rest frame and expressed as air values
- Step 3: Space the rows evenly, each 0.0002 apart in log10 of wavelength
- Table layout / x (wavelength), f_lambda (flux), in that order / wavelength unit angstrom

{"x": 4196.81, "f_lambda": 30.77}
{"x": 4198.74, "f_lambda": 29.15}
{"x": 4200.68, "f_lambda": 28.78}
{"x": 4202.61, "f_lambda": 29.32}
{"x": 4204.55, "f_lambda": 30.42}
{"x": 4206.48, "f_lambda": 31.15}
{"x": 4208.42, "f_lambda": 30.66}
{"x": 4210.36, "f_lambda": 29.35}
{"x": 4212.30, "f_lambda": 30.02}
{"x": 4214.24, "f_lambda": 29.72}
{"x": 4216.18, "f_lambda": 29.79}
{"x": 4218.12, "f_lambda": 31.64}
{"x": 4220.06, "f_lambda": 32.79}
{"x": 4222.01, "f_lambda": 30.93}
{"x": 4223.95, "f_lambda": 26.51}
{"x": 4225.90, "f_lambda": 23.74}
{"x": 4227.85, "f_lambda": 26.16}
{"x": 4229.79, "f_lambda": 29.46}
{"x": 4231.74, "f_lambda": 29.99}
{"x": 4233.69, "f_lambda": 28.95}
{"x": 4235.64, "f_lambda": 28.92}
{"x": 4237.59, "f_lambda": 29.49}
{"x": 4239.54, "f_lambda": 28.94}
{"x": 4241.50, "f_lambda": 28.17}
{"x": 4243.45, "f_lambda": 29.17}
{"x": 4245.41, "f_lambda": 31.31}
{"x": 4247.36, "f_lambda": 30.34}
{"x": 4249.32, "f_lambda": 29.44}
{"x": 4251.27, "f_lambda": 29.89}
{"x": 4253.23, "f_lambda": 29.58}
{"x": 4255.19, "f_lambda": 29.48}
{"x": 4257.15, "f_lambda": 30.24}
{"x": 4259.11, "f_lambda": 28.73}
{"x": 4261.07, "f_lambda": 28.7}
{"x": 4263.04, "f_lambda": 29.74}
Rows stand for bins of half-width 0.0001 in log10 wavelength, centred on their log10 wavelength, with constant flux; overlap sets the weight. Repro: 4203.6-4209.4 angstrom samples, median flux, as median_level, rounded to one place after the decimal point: 30.7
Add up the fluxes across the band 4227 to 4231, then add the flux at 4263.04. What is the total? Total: 85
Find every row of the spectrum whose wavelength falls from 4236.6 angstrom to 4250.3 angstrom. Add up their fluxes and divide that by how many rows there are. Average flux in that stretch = 29.6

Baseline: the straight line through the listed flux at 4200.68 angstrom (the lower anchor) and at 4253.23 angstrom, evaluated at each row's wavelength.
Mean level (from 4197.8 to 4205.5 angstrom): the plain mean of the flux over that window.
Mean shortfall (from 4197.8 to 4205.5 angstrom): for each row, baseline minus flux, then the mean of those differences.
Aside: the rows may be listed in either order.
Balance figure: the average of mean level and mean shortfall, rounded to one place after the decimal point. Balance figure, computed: 14.4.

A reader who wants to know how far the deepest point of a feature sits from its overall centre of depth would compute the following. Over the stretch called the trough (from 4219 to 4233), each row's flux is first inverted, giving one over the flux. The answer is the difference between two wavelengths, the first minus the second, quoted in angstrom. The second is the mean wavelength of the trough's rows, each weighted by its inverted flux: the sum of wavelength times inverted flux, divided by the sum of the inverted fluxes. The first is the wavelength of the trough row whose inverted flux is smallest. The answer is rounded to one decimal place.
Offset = -5.9 angstrom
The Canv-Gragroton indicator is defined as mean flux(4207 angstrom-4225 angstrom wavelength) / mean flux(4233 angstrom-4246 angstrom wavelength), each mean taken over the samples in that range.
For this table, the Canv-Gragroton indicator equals 1.03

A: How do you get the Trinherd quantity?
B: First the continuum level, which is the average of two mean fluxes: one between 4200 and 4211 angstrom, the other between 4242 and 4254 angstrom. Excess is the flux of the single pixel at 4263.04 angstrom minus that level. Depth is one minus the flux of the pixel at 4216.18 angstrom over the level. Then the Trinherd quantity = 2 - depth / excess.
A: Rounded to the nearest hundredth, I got 2.03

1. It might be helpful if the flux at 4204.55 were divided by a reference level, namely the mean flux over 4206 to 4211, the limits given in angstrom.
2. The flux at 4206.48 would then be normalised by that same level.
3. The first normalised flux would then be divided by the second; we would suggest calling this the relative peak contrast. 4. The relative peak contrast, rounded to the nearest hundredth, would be 0.98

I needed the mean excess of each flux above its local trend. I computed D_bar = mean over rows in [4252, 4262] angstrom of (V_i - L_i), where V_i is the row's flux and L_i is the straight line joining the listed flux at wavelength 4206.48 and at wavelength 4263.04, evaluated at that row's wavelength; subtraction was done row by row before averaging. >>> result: -0.5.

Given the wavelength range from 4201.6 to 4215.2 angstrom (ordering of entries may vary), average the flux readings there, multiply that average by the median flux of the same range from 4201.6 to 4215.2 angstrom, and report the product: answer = 903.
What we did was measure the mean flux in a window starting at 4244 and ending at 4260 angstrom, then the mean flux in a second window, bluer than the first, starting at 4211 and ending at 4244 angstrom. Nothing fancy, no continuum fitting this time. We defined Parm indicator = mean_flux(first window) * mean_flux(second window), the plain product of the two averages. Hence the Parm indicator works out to 869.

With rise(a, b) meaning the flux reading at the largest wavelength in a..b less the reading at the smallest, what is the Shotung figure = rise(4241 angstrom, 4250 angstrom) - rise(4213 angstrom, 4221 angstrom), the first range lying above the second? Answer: -2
